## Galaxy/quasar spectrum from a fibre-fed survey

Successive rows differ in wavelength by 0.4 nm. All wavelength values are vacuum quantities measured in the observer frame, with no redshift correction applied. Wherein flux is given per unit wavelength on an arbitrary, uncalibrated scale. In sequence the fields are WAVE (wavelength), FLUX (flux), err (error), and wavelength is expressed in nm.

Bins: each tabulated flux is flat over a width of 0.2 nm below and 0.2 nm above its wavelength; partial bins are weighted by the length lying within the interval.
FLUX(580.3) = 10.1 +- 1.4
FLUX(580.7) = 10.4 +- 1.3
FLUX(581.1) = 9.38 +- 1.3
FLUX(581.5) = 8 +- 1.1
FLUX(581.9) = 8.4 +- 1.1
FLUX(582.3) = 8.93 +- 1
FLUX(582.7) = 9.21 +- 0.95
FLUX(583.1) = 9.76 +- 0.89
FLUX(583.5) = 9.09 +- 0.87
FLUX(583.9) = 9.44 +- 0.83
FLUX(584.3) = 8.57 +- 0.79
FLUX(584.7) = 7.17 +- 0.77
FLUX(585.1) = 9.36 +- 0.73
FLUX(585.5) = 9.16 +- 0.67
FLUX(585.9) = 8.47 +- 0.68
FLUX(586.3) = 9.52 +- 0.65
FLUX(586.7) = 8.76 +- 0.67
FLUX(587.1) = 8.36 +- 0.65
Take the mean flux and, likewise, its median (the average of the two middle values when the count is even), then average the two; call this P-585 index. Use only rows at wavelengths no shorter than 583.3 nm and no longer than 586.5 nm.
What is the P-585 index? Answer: 8.99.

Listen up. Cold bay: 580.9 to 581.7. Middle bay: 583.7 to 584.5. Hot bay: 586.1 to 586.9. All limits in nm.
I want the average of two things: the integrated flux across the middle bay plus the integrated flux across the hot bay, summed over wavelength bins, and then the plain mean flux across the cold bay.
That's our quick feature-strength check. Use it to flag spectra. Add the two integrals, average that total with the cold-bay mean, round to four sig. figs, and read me 11.60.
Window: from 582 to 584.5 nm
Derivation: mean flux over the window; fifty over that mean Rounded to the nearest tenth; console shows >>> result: 5.5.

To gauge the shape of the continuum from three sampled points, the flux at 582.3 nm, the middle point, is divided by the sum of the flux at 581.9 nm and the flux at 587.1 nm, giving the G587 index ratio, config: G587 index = 0.53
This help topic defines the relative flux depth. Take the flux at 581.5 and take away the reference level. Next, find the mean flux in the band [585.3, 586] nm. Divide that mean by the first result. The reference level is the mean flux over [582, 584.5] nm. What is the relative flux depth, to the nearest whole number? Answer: -8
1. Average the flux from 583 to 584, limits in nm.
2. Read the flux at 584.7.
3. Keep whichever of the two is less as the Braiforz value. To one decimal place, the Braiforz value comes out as 7.2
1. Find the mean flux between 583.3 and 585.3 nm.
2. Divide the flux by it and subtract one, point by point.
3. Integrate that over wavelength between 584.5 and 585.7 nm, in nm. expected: -0.02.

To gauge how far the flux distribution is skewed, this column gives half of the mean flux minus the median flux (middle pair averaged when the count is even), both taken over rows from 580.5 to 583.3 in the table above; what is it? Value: -0.03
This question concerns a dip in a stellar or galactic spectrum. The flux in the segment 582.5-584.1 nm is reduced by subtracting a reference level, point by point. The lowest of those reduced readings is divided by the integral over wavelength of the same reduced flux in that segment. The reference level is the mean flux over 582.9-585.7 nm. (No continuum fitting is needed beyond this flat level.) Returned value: 0.2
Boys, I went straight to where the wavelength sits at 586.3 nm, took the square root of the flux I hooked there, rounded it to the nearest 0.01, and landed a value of 3.09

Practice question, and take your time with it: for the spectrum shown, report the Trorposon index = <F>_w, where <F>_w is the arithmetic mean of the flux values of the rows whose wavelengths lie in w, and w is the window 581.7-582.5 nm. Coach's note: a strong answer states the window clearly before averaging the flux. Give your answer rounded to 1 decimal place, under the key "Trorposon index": 8.7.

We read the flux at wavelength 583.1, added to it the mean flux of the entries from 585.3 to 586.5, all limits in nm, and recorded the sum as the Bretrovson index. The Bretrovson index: 18.8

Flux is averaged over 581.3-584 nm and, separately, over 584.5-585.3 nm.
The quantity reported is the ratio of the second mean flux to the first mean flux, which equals 0.92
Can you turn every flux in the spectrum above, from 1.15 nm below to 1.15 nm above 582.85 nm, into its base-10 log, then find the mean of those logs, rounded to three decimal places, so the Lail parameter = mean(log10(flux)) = 0.960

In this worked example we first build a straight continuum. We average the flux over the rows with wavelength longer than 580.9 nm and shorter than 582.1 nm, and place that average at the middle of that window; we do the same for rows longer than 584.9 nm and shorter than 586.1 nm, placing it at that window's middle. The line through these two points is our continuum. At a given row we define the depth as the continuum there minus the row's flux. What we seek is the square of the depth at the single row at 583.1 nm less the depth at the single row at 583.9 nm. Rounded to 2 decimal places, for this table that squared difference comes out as 0.16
